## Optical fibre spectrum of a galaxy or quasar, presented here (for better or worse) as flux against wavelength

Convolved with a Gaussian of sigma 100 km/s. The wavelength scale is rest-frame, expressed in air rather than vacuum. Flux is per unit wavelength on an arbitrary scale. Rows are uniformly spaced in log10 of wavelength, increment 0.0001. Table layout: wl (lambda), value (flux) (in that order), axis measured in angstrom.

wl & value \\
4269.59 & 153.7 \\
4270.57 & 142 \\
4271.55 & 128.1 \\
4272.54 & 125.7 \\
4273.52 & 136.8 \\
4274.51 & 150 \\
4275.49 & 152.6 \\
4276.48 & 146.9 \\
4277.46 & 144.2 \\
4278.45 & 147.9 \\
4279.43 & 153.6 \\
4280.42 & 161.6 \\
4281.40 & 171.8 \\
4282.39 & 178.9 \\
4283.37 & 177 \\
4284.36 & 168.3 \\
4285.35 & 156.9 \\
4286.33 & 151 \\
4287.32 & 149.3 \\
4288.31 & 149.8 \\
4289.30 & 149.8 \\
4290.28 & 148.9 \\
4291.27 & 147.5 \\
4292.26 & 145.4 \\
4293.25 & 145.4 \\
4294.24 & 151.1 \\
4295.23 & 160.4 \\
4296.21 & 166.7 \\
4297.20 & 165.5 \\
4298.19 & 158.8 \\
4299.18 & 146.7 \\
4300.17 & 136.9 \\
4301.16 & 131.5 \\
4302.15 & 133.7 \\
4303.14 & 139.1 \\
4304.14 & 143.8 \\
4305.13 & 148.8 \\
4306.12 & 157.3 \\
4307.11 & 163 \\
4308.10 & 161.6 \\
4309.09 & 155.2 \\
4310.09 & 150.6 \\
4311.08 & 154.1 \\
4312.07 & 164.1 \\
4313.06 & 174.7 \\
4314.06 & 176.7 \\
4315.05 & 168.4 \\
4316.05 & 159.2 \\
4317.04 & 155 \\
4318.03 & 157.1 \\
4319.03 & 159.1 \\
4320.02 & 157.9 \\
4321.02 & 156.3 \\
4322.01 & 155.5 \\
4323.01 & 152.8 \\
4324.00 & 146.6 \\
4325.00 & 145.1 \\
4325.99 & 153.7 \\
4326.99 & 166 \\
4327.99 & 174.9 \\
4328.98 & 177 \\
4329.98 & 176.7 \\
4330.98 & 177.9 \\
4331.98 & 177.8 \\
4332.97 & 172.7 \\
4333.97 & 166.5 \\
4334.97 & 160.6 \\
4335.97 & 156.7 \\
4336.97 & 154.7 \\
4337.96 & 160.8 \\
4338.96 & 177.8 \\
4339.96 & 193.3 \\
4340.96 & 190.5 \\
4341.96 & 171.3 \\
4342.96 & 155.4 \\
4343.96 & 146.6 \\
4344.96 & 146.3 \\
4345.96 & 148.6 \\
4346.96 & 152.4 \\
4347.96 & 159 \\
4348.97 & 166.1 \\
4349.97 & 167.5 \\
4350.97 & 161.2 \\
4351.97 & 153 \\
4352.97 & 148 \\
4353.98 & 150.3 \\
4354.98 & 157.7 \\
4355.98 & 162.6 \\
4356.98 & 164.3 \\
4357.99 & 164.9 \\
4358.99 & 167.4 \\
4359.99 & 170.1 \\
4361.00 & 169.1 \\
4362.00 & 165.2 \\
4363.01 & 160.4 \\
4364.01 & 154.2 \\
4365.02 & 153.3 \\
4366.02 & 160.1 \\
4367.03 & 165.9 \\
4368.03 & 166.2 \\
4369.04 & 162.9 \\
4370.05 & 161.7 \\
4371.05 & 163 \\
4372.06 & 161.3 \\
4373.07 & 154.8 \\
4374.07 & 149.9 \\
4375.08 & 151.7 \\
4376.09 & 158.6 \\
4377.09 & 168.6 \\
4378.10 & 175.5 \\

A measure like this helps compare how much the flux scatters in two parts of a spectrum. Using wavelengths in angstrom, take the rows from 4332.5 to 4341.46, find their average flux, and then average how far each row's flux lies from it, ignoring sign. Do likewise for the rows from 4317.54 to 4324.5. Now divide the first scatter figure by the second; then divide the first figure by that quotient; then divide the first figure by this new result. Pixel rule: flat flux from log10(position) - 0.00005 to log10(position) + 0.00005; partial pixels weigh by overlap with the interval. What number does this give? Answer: 3.8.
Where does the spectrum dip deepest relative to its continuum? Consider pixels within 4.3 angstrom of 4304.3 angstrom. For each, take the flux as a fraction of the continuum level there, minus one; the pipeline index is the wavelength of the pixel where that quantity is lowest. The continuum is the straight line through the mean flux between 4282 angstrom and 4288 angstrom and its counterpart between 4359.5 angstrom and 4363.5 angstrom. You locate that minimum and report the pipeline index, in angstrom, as 4301.16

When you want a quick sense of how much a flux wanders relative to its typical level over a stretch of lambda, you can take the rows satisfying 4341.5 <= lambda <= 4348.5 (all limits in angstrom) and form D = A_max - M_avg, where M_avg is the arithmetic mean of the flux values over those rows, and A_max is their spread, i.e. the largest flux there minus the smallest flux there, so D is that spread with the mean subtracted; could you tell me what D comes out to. -129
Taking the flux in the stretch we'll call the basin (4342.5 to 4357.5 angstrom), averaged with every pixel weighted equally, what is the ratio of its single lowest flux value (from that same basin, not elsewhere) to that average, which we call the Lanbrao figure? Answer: 0.938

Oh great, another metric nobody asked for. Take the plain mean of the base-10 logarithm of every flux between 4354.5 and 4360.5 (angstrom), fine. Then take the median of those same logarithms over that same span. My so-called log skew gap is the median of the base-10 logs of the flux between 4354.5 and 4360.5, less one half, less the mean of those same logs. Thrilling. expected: -0.500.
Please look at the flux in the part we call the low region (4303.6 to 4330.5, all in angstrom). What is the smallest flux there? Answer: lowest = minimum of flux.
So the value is 143.8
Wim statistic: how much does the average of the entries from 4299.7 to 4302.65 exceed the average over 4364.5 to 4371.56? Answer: -28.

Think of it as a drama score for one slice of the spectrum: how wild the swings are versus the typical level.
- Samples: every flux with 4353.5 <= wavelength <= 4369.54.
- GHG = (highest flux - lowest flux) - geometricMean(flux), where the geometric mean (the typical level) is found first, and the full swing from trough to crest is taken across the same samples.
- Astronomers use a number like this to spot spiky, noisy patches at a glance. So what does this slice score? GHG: -142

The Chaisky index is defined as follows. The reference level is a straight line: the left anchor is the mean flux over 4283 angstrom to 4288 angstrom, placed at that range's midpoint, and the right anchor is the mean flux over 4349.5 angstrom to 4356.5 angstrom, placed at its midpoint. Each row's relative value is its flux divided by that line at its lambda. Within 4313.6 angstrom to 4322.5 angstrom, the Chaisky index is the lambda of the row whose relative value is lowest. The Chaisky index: 4317.04 angstrom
